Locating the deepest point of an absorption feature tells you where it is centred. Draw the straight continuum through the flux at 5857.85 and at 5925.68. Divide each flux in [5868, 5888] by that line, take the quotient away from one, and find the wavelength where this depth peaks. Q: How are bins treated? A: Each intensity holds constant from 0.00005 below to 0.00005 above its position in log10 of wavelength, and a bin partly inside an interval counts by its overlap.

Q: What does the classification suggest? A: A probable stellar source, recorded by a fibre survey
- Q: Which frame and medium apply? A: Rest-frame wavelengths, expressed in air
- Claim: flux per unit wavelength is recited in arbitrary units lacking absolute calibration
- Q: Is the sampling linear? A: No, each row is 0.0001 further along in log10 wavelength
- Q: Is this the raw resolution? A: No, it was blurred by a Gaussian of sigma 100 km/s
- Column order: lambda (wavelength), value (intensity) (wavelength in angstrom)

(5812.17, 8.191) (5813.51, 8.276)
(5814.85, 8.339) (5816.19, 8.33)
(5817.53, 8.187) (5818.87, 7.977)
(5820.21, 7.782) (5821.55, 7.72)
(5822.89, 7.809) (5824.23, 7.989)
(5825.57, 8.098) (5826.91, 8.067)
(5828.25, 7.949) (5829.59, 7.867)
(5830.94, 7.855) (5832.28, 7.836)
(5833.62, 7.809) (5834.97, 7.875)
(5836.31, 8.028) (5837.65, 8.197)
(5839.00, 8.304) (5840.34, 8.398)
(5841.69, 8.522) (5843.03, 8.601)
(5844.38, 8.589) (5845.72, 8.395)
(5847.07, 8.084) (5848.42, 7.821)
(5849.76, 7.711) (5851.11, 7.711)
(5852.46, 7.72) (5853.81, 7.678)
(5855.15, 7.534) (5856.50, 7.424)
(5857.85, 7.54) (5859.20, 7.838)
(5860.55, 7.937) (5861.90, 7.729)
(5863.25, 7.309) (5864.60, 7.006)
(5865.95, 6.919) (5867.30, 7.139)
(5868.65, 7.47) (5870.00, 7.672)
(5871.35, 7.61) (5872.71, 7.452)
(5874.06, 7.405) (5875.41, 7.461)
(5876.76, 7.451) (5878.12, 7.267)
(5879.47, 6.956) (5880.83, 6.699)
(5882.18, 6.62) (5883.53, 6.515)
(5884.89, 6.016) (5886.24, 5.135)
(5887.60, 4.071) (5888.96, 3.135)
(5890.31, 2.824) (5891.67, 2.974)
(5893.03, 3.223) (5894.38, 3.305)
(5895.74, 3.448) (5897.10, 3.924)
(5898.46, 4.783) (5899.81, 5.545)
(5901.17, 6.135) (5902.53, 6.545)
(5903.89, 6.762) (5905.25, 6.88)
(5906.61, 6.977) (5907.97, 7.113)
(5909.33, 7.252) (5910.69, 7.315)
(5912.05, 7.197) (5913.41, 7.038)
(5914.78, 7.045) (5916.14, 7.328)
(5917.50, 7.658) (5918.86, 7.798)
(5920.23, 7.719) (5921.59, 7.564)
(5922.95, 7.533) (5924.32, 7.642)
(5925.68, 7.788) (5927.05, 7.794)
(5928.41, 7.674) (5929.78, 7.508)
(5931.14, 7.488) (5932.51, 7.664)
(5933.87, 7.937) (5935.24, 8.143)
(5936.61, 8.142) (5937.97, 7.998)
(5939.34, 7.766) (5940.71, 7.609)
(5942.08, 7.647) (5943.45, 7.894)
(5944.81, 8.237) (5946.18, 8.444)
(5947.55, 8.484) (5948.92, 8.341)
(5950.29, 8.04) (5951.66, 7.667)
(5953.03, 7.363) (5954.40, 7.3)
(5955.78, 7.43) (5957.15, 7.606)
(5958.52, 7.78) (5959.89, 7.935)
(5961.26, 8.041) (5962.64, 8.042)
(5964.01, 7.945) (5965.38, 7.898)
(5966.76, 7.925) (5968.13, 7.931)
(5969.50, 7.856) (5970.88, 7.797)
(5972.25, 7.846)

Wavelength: 5887.60 angstrom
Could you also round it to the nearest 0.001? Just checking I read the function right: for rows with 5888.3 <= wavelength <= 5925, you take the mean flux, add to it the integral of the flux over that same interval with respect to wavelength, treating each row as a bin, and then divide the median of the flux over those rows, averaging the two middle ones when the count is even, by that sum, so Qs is 0.031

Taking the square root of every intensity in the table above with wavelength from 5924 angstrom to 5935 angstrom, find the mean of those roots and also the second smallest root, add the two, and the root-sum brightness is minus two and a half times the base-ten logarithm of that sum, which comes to -1.85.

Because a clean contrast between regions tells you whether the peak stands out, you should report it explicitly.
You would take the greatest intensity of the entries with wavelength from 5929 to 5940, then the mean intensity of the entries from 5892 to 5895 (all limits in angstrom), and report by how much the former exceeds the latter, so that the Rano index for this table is 4.9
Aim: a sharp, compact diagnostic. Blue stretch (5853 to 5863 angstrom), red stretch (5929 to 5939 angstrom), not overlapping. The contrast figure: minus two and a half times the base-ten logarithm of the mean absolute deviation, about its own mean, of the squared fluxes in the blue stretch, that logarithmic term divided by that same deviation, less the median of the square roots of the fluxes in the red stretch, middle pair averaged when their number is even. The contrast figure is -3.21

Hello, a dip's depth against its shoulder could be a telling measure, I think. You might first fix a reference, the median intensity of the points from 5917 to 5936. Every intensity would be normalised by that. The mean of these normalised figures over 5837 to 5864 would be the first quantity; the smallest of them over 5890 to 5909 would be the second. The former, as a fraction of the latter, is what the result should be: 2.8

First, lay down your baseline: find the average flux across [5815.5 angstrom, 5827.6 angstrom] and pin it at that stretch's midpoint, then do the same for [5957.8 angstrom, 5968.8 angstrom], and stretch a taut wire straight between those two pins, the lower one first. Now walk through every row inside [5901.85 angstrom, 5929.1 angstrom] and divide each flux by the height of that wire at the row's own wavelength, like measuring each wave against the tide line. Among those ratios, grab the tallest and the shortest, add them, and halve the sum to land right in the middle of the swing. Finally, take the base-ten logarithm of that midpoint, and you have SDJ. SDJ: -0.045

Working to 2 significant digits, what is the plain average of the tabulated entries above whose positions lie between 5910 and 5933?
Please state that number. 7.5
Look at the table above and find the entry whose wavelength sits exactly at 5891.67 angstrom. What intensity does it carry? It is 2.974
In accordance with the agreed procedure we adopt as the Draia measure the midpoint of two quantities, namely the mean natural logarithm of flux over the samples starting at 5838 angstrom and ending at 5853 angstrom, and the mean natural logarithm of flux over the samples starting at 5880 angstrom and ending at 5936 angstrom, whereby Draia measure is 1.95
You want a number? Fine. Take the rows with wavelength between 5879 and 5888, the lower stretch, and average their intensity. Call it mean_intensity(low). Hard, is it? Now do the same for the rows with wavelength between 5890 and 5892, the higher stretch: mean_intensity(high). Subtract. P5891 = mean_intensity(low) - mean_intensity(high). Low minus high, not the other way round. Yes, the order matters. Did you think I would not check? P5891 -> 3.1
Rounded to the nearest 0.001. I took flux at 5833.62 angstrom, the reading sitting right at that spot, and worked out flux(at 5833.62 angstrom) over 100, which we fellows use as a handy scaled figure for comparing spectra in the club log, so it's 0.078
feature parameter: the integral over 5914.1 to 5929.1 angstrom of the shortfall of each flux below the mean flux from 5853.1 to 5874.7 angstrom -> -1.7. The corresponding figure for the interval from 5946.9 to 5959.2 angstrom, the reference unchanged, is -3.7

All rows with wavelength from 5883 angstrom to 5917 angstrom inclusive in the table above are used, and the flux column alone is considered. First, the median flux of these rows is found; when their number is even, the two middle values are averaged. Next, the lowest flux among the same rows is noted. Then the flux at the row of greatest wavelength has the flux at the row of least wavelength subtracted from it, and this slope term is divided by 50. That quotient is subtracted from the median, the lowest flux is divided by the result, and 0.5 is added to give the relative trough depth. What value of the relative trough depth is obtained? 0.96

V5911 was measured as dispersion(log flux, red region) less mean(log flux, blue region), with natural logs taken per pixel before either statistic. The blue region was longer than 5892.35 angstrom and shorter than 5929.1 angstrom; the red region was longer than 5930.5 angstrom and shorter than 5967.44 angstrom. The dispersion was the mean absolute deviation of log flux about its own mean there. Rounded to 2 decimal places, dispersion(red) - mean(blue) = -1.82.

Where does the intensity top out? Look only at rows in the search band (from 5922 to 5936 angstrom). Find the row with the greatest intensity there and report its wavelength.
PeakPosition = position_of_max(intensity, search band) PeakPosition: 5935.24 angstrom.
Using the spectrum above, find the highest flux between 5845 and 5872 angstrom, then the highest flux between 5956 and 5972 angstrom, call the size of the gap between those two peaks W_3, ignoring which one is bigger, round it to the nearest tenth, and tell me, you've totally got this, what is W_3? 0.4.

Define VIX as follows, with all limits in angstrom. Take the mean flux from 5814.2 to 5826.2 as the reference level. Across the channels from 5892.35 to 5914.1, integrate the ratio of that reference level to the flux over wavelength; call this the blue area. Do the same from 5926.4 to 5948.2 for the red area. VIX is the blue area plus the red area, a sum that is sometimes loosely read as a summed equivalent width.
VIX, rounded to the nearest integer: 55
